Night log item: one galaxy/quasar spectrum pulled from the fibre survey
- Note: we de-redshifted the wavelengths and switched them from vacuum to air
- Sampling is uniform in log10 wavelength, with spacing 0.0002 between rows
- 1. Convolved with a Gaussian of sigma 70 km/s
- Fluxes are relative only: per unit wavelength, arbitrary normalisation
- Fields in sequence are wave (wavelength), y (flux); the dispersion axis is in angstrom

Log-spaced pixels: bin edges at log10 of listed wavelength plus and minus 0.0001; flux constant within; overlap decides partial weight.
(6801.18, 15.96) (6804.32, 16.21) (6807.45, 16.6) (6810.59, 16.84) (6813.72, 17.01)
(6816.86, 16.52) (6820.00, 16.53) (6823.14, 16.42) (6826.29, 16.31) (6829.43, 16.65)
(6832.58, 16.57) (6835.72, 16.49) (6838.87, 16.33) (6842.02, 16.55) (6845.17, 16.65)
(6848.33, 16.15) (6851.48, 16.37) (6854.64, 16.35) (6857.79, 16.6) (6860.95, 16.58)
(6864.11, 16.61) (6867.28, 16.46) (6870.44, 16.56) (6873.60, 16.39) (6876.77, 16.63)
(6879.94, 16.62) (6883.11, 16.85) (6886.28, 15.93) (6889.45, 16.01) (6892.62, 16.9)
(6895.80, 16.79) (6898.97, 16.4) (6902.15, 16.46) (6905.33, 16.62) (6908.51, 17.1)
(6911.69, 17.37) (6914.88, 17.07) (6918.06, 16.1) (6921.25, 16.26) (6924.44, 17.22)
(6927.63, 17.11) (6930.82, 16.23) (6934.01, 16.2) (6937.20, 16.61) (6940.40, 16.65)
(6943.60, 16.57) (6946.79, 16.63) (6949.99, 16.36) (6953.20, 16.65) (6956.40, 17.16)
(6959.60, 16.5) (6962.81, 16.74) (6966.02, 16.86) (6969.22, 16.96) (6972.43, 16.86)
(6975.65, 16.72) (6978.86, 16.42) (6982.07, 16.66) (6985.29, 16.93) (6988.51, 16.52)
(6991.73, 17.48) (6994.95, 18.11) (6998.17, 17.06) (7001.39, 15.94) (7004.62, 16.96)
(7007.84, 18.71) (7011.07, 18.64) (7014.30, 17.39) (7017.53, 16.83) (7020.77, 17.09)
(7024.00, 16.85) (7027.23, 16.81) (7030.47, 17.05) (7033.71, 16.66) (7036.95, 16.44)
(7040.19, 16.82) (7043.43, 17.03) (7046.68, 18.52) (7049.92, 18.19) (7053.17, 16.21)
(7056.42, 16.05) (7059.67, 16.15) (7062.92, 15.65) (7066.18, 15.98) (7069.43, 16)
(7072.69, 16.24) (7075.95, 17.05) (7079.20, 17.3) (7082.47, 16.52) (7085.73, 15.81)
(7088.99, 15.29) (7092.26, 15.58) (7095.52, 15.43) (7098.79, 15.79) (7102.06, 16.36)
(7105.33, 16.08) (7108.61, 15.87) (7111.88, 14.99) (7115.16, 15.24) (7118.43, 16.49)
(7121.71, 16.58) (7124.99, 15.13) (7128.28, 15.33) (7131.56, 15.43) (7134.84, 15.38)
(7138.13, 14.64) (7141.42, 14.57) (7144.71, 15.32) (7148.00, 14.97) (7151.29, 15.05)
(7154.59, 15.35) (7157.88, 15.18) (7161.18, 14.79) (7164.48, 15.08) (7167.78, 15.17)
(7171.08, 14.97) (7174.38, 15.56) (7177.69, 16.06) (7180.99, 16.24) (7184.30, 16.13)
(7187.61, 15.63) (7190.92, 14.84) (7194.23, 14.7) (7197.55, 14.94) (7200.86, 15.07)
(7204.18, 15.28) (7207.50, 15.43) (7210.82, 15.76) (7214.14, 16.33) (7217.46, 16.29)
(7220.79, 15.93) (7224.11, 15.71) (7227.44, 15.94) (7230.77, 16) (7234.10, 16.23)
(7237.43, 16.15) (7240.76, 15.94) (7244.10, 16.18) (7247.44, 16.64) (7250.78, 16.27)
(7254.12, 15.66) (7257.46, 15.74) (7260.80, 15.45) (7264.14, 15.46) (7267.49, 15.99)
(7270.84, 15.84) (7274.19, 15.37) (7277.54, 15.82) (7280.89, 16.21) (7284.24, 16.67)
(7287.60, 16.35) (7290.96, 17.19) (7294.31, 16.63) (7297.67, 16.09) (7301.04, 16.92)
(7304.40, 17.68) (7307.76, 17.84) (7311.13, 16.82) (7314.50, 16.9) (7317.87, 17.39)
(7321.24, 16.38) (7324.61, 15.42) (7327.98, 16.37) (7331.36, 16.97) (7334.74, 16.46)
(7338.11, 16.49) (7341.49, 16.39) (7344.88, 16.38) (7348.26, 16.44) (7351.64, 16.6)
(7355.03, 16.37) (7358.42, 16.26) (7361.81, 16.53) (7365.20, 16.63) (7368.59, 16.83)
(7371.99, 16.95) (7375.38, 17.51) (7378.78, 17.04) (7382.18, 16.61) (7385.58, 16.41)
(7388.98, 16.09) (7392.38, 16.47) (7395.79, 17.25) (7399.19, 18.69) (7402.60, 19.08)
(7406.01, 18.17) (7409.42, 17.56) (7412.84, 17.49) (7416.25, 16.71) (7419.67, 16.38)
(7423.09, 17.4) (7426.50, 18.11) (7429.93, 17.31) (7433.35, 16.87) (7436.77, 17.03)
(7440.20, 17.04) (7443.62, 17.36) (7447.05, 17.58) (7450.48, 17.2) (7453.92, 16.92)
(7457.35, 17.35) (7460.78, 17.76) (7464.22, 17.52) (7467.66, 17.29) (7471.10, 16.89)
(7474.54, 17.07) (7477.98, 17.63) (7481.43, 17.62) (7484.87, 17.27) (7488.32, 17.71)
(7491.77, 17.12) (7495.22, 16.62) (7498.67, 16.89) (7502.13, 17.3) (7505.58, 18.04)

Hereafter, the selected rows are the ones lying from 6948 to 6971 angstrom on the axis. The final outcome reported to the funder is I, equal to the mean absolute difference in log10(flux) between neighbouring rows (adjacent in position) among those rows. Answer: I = 0.008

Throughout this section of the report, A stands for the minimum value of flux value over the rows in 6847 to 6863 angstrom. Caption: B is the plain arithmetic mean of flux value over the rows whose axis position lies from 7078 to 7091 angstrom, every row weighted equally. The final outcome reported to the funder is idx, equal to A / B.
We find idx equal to 1.00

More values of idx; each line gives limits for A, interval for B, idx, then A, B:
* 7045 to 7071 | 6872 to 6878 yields 0.95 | 15.65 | 16.5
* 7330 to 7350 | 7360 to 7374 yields 0.98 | 16.38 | 16.7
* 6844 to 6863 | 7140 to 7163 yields 1.07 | 16.15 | 15.0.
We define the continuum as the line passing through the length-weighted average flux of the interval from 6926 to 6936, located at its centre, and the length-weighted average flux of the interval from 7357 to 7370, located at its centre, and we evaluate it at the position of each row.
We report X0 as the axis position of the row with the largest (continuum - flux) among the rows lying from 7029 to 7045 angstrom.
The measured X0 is 7036.95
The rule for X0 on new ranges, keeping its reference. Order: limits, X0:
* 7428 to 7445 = 7433.35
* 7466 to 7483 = 7471.10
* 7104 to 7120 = 7111.88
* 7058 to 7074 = 7062.92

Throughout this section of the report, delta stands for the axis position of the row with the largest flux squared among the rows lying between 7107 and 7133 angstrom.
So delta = 7121.71 angstrom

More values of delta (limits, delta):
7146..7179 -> 7177.69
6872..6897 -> 6892.62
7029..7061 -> 7046.68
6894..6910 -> 6908.51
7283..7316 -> 7307.76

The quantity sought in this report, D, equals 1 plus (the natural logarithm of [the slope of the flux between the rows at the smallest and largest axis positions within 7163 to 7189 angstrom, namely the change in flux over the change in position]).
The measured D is -2.7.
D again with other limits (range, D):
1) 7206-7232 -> -2.7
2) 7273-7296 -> -1.8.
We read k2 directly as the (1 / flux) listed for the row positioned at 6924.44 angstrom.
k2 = 0.058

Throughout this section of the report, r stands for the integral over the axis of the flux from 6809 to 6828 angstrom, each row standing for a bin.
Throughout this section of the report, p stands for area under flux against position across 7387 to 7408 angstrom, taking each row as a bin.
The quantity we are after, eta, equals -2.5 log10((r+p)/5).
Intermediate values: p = 370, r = 315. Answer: -5.34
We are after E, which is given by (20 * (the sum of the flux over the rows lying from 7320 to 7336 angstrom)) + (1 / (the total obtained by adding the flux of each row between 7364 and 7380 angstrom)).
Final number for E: 1632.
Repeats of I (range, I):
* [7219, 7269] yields 0.007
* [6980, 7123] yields 0.014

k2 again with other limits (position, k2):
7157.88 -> 0.066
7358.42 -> 0.062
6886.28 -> 0.063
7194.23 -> 0.068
